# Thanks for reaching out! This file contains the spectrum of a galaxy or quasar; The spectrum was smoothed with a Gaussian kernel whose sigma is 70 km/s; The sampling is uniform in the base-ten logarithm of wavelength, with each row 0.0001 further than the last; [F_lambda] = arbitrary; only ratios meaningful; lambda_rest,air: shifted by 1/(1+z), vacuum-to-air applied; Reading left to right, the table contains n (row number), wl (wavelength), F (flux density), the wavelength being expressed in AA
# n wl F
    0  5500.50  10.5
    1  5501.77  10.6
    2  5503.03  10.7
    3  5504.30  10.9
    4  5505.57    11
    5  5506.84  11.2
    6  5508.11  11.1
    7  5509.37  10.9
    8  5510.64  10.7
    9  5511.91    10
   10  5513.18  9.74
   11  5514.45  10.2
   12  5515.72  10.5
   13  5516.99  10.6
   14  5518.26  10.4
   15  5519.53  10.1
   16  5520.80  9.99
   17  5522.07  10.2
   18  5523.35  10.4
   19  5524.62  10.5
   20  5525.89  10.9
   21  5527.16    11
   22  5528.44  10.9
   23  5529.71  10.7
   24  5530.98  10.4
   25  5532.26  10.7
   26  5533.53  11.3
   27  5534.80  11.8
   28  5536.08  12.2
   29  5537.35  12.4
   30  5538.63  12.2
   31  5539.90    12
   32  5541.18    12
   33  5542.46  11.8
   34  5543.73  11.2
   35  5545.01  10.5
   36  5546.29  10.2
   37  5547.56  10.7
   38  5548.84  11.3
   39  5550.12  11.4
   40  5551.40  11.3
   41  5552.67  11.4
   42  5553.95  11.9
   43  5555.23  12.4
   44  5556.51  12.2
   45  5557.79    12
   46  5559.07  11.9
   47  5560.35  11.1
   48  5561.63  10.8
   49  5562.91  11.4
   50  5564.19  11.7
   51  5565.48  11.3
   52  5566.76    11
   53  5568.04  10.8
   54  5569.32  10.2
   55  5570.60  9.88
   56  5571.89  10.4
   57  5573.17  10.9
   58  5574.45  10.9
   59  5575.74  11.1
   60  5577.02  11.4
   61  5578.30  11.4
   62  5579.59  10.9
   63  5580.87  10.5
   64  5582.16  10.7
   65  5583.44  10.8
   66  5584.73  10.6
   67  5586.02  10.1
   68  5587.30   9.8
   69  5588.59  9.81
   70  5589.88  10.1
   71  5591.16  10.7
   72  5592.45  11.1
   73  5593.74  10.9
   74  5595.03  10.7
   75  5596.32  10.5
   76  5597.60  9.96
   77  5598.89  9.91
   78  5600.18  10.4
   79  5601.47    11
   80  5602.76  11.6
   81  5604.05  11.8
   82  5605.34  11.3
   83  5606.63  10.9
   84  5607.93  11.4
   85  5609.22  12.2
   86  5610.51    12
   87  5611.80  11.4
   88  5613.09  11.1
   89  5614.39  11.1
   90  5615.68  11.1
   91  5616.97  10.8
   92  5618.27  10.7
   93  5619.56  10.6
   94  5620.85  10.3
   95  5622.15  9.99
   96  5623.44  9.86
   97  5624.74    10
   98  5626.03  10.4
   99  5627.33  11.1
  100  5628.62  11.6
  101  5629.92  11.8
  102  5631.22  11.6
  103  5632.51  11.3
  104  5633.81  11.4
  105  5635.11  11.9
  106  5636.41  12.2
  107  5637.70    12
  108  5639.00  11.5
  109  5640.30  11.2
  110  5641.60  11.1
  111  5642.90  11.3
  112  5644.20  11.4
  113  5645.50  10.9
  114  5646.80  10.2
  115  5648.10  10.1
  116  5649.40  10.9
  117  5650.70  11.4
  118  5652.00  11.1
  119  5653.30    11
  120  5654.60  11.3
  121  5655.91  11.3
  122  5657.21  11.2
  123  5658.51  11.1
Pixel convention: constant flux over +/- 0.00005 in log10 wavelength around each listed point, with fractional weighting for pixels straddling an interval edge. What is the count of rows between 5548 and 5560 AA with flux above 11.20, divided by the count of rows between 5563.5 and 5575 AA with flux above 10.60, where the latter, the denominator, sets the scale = 1.5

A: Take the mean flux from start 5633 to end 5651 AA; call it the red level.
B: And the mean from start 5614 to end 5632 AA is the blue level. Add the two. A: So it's 22.0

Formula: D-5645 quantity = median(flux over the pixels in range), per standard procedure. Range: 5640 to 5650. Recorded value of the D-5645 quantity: 11.0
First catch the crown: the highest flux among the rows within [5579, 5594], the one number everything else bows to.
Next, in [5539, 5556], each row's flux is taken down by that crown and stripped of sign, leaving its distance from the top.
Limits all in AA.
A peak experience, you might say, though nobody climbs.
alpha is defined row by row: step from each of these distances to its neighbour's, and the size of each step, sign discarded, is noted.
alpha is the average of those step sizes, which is 0.30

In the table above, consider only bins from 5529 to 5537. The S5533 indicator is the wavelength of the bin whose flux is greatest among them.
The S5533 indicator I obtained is 5536.08 AA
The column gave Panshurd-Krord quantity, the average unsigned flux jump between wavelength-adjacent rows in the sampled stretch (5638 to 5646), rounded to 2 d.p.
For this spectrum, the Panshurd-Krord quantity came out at 0.24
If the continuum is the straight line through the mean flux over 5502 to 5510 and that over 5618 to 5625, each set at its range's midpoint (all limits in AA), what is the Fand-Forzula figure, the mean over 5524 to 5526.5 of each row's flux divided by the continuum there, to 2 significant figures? 0.99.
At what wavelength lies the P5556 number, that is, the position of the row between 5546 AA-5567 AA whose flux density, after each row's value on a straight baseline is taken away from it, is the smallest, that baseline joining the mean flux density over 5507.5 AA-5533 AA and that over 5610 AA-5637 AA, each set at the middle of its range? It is 5546.29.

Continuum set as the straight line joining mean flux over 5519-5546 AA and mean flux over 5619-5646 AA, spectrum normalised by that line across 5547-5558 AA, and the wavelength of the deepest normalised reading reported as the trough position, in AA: 5547.56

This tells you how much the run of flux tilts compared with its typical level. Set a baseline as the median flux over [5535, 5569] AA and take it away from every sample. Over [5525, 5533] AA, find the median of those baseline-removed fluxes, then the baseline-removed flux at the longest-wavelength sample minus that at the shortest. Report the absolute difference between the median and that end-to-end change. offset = 0.4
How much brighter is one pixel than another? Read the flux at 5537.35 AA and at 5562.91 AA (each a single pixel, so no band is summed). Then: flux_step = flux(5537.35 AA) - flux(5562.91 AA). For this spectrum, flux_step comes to 1.0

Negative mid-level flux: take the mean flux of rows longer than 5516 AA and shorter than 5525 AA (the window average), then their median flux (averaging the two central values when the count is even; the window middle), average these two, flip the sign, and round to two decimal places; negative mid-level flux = -10.36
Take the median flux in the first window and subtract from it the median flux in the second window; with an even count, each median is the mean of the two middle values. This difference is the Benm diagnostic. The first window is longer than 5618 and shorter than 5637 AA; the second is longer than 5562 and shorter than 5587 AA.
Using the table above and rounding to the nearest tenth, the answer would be 0.2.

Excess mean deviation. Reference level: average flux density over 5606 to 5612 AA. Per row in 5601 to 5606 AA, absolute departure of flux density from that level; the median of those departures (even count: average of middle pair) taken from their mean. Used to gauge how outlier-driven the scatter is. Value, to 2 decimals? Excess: 0.02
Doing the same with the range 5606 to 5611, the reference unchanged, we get -0.04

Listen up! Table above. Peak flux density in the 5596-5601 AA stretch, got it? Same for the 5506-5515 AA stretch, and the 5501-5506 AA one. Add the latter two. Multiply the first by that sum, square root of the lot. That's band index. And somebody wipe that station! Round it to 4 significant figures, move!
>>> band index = 15.27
